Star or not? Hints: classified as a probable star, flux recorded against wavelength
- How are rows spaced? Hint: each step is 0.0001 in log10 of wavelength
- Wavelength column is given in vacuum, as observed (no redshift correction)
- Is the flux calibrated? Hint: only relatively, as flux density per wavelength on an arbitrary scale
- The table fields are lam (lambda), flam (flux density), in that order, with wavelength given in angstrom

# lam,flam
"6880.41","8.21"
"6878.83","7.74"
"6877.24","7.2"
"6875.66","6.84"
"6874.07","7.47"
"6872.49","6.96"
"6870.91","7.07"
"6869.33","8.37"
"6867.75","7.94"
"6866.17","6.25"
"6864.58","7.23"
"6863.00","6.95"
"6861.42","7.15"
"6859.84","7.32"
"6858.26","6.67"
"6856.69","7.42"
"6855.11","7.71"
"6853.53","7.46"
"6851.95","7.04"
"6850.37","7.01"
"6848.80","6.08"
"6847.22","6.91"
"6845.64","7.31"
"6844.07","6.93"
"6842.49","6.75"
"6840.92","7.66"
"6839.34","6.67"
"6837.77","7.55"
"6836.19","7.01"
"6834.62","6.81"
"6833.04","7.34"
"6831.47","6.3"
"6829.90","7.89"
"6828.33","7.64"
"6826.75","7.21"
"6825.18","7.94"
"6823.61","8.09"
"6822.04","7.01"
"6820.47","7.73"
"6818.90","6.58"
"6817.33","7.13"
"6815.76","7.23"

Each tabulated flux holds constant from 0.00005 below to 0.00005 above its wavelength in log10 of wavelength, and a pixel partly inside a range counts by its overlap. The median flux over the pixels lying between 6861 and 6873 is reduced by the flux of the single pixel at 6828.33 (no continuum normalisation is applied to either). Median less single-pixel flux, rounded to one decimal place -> -0.5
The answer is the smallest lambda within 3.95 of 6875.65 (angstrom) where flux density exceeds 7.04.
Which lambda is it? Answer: 6874.07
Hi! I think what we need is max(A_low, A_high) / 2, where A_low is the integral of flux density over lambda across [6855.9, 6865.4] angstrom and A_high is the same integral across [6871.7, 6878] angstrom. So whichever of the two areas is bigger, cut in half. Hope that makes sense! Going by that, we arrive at 34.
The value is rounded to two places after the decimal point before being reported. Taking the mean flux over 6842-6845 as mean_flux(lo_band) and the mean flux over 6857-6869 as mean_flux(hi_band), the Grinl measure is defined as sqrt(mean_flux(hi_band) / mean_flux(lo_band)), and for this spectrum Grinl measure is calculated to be 1.02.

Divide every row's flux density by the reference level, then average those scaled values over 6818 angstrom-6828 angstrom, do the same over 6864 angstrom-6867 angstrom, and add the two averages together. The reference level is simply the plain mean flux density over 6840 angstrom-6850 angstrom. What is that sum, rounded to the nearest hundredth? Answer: 2.04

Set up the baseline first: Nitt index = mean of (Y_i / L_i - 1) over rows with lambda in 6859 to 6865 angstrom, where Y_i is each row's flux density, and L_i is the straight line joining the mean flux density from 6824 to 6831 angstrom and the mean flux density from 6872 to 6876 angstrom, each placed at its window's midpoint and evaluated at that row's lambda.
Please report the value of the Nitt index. -0.01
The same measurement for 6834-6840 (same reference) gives -0.07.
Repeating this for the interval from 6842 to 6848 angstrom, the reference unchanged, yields -0.06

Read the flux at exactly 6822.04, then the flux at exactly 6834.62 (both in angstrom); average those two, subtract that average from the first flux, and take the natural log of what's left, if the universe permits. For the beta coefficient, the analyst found -2.3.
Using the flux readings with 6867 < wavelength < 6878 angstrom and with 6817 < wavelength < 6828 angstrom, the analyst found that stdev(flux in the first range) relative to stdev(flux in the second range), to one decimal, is 1.0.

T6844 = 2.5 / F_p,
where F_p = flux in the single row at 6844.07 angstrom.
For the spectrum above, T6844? 0.361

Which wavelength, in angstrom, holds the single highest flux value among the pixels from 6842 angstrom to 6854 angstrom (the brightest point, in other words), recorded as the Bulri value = 6853.53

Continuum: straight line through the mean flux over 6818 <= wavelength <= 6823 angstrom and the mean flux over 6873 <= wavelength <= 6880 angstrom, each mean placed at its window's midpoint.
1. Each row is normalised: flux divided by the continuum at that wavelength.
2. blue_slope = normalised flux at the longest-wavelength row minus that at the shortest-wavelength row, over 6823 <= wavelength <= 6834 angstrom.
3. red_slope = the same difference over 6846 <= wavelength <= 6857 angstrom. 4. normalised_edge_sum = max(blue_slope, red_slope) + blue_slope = -0.04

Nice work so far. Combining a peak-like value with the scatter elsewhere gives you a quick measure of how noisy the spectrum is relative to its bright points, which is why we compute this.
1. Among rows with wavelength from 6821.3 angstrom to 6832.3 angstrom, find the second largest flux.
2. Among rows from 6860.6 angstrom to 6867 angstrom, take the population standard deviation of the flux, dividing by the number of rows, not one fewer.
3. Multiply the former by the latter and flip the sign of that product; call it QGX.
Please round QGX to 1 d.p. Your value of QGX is -3.1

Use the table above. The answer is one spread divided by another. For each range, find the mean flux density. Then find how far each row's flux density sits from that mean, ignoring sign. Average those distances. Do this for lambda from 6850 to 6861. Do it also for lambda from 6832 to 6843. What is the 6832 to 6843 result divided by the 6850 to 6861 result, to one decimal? 1.2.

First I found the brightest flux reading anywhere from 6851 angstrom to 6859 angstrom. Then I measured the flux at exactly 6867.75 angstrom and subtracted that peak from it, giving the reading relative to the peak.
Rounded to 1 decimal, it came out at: 0.2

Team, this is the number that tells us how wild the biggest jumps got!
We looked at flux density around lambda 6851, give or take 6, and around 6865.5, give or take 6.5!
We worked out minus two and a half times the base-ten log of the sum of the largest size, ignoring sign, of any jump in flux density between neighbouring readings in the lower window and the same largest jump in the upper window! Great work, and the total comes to -1.0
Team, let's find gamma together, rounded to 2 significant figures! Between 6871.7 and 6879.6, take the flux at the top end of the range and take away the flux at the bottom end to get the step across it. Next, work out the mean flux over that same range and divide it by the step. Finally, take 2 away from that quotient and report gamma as 7.3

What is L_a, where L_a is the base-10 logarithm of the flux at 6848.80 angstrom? 0.784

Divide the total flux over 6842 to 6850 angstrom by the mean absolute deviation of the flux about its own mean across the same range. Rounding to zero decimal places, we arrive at 111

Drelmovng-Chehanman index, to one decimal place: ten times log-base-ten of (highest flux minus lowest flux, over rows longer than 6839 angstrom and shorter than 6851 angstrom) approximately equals 2.0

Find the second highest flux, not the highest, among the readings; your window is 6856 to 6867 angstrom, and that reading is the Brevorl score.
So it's 7.32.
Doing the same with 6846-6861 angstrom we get 7.46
